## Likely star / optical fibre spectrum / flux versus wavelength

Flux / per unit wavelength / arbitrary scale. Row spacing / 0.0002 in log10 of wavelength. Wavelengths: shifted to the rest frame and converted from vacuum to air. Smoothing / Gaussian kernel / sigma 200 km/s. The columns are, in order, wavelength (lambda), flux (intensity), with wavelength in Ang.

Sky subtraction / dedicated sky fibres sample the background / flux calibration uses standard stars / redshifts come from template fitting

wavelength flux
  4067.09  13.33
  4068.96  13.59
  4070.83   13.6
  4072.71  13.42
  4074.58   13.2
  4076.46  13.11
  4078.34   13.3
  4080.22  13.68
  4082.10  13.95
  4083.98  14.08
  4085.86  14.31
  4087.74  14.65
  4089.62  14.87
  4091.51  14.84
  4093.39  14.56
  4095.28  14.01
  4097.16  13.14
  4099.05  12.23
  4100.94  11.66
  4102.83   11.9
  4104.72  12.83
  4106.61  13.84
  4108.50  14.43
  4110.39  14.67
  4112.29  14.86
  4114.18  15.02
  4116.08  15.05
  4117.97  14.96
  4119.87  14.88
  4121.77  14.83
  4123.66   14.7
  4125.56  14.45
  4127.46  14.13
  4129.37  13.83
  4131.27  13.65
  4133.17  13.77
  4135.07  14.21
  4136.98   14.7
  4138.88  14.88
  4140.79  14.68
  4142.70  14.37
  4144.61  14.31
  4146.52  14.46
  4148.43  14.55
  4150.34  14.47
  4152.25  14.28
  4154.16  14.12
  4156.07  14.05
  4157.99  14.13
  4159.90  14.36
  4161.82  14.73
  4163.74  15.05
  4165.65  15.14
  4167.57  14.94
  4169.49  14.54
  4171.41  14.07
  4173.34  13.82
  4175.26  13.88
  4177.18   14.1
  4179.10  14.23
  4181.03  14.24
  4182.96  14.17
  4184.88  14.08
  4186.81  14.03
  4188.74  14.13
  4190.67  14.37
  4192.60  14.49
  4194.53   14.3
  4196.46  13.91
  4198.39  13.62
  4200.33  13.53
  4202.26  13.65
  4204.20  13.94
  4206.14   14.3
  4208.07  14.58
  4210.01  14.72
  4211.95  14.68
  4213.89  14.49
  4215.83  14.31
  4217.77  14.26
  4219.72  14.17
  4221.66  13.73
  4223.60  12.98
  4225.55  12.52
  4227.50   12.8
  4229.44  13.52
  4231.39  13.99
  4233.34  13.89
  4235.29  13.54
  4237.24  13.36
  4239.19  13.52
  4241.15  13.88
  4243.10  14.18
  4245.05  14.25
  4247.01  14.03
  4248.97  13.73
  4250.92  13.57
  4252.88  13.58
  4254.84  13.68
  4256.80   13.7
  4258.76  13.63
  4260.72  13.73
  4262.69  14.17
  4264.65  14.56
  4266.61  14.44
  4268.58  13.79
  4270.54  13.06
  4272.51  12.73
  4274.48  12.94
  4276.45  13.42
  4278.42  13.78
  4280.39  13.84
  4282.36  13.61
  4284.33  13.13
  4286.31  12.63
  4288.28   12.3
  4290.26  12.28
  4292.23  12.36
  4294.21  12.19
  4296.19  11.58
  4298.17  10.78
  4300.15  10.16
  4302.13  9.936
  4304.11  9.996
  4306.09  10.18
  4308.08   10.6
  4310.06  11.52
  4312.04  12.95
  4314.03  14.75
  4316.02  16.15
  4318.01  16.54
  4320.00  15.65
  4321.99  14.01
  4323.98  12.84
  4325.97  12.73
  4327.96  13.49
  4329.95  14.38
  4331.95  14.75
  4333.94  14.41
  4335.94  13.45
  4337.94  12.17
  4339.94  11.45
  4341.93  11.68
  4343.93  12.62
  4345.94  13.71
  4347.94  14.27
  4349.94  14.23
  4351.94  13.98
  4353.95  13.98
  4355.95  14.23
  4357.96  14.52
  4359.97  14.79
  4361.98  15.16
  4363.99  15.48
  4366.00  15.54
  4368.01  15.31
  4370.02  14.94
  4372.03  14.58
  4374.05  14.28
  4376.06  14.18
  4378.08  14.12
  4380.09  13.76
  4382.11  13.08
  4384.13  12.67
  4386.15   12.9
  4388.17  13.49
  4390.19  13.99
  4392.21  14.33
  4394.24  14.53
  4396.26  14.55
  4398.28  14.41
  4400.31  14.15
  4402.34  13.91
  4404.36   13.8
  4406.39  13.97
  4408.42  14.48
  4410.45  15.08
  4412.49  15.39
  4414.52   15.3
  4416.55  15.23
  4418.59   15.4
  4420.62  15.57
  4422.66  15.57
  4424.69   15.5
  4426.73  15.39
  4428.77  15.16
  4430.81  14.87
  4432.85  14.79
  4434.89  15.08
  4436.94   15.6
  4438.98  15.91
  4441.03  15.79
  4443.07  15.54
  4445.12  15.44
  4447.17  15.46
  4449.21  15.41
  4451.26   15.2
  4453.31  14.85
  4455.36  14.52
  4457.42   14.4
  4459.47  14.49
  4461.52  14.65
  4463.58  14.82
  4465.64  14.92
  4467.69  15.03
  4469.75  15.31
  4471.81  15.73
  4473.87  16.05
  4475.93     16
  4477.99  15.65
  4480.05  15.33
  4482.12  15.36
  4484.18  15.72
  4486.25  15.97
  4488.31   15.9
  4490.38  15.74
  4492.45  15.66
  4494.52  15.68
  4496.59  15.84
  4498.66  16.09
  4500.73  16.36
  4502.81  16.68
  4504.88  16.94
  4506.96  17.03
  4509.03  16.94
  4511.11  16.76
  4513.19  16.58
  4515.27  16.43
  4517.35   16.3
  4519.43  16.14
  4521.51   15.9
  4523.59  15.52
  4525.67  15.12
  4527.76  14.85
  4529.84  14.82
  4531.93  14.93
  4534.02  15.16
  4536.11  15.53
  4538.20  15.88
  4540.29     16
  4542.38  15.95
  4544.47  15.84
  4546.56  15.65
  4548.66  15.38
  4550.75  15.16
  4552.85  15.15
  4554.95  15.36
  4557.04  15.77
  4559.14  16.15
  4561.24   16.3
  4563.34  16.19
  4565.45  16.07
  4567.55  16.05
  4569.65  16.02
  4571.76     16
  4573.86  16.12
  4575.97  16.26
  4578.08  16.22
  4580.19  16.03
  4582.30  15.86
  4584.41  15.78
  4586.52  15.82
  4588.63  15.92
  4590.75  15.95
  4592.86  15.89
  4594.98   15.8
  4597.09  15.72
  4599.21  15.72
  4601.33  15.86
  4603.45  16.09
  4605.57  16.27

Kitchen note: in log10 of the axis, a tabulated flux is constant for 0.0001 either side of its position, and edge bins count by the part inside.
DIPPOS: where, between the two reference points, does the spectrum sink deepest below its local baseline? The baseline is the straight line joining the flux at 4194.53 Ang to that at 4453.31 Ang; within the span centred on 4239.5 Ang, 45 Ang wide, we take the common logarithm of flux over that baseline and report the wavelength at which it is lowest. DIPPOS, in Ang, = 4225.55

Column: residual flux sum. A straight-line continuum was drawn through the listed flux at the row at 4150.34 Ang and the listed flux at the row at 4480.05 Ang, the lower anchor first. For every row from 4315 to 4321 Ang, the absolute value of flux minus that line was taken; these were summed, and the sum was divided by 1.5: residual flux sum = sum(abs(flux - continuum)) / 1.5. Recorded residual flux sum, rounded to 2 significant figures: 2.4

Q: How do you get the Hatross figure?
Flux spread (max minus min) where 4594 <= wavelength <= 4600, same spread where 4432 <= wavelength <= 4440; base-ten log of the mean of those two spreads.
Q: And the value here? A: -0.2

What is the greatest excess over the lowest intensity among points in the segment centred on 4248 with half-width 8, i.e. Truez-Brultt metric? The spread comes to 0.68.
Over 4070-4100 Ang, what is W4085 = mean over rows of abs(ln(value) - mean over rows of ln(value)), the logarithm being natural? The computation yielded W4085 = 0.044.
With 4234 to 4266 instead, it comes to 0.019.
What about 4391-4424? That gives 0.038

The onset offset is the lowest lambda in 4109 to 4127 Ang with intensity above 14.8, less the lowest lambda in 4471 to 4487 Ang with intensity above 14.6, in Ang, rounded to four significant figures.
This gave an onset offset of -359.5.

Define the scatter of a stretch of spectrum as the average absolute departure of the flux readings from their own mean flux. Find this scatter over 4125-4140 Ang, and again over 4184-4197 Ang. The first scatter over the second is 2.1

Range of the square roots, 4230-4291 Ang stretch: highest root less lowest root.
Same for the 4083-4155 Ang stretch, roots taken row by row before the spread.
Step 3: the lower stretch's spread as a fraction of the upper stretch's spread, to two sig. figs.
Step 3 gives 1.5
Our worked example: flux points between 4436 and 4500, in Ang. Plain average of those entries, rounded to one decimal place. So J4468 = 15.4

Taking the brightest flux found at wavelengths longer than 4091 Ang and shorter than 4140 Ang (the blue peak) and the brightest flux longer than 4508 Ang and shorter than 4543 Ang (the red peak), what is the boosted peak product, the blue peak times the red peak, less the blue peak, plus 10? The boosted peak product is 250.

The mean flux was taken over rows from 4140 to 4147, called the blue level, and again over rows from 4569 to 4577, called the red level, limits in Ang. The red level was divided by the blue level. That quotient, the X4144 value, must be 1.11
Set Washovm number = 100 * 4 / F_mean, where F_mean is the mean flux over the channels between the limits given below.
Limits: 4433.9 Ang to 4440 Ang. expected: 26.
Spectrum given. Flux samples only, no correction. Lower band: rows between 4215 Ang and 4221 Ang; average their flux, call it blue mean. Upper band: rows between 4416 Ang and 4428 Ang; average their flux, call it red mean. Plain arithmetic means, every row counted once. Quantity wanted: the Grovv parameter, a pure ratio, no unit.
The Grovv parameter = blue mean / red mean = 0.92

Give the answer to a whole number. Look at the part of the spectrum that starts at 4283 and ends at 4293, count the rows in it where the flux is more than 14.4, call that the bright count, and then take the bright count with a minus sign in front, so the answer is 0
